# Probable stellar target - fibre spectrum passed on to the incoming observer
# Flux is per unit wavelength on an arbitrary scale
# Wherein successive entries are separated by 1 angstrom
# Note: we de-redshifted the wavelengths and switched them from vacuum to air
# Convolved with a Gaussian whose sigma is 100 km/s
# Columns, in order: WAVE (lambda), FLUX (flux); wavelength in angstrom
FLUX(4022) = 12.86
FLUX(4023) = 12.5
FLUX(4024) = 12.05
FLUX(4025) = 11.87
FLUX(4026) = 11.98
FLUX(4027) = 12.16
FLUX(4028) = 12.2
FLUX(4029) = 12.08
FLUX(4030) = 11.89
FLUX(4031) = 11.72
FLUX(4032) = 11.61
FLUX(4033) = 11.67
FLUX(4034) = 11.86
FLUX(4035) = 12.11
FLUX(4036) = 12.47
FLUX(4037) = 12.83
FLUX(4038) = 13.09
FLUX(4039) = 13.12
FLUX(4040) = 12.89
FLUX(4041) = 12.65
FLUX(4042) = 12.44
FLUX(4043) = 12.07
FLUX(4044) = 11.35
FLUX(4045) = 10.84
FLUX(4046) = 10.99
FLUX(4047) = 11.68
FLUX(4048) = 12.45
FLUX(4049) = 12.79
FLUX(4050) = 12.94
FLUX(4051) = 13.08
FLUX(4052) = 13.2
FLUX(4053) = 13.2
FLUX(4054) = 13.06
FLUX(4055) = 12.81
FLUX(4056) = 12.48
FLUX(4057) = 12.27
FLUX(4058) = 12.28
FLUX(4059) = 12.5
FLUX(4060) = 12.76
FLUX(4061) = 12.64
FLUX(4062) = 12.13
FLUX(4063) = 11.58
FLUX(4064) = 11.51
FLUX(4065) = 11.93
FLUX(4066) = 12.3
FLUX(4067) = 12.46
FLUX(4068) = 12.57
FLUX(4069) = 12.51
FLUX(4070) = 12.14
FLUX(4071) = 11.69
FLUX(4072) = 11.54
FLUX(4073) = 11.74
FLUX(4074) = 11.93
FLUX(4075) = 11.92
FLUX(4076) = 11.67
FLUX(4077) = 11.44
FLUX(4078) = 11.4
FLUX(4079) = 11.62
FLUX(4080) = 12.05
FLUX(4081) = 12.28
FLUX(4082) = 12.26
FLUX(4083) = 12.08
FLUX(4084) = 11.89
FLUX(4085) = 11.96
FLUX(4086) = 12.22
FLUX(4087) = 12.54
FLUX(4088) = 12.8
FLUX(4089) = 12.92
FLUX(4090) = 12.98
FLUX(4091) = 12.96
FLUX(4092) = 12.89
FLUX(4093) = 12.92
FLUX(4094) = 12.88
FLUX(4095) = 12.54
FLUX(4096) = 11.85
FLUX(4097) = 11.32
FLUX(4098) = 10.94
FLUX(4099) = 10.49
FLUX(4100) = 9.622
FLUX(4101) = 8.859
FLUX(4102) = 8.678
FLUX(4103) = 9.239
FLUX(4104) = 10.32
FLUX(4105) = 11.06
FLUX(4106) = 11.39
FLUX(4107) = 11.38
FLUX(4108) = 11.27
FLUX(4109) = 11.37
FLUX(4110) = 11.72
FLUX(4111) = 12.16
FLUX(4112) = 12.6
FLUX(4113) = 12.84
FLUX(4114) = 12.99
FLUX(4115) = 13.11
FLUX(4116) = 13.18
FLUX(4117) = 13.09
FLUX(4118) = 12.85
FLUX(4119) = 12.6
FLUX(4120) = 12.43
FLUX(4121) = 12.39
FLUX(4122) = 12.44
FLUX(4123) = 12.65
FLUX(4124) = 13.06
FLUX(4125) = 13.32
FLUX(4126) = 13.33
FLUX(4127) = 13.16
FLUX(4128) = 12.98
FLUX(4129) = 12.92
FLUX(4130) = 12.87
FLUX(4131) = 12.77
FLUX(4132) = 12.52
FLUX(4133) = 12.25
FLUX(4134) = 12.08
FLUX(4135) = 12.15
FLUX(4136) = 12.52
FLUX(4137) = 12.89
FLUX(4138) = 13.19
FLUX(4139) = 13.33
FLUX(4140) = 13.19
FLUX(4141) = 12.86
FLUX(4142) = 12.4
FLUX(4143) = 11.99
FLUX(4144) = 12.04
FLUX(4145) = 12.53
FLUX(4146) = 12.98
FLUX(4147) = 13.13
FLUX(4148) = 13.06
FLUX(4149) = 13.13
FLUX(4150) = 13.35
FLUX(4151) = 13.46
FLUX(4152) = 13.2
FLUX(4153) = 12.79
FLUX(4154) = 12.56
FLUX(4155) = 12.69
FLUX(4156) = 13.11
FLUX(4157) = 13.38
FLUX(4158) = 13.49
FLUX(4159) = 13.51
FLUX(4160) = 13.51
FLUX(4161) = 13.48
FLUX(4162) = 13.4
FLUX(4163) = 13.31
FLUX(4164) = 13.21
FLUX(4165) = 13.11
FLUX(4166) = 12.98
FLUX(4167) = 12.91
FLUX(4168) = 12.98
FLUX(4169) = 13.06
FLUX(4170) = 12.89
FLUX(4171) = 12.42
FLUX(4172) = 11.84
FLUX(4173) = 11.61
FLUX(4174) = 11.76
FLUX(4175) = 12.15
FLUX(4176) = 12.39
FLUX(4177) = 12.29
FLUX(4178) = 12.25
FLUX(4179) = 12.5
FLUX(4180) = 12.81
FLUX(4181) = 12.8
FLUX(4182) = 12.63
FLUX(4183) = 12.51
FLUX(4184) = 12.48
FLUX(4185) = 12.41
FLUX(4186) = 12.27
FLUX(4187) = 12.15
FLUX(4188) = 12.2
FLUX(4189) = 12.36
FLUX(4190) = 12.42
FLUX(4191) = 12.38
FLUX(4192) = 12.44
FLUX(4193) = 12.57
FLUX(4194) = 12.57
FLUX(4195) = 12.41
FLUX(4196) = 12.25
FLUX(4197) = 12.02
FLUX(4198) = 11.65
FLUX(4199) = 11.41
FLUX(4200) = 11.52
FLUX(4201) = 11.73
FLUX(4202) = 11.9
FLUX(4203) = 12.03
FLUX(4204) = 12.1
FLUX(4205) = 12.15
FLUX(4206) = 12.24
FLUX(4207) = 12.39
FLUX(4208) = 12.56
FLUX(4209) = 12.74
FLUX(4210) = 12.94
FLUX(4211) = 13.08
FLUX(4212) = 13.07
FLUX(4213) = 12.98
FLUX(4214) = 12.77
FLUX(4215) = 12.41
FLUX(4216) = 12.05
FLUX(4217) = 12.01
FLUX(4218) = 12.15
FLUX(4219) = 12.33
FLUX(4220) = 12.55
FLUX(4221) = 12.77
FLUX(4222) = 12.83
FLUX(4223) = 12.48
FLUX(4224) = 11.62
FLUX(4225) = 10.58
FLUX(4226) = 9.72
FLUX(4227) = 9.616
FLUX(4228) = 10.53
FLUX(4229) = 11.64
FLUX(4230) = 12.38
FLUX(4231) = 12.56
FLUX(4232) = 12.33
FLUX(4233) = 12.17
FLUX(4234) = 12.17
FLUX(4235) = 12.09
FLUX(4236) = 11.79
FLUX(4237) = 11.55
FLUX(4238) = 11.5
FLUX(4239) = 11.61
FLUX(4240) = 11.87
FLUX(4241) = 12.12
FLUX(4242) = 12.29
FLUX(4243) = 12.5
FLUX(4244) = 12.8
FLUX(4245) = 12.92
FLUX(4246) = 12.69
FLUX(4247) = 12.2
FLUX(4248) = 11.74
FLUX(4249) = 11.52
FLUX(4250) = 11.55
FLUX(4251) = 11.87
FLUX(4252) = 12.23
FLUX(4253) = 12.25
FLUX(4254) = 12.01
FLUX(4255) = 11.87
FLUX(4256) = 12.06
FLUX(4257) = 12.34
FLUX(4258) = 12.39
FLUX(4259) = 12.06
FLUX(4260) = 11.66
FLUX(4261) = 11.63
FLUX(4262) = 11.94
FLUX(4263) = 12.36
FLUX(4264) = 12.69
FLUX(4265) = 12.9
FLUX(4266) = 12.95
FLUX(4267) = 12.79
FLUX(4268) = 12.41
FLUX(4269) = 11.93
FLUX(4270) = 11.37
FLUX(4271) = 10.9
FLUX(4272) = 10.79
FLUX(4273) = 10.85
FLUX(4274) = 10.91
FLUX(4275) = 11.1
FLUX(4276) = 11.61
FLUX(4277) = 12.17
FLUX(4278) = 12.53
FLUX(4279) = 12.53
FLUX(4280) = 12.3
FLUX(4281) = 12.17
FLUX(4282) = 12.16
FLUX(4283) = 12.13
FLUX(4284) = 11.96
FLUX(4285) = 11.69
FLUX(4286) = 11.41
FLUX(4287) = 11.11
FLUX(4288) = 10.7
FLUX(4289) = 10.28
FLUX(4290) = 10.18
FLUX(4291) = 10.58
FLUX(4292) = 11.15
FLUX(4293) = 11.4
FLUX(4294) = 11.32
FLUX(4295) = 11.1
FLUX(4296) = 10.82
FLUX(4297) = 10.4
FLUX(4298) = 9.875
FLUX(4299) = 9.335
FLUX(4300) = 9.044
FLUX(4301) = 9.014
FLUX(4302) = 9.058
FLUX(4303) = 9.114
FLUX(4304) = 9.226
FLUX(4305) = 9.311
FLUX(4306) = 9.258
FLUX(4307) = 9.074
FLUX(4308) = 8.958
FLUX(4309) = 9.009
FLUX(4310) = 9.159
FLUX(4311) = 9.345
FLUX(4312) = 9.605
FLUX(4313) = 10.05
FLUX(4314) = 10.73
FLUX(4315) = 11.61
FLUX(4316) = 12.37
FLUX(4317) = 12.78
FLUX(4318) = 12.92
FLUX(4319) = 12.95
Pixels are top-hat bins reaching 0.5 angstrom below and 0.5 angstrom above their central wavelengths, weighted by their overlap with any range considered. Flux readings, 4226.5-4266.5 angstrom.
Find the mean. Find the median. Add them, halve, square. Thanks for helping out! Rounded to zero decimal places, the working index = 146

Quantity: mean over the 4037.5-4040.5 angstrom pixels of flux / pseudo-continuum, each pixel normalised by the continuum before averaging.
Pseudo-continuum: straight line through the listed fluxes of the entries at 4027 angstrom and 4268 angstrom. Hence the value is 1.07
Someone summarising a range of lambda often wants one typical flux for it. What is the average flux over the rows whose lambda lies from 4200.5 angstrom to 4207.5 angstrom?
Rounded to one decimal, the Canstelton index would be 12.1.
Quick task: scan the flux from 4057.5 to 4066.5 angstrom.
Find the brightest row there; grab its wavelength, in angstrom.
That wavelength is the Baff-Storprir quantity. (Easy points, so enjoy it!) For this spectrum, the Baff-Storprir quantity 4060 angstrom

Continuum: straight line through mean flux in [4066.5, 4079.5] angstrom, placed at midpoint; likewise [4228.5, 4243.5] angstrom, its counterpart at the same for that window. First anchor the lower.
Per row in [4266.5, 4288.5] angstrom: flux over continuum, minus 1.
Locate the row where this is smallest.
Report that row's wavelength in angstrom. 4288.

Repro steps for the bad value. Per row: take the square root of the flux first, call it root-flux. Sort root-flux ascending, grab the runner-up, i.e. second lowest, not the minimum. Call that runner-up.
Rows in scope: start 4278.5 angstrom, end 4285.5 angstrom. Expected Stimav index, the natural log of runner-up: 1.24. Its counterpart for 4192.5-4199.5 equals 1.23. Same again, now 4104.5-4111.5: 1.21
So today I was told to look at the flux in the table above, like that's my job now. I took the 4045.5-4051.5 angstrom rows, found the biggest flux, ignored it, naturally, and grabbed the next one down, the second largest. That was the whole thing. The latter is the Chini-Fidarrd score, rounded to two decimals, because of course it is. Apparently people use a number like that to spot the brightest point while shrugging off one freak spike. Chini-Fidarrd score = 12.94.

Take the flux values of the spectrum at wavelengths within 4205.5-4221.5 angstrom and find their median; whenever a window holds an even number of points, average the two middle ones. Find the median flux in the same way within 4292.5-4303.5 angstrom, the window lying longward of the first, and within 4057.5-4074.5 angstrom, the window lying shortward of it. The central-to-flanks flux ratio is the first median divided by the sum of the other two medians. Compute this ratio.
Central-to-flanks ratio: 0.57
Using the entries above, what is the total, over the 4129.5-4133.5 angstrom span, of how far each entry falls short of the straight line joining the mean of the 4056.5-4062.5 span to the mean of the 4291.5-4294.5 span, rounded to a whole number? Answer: -2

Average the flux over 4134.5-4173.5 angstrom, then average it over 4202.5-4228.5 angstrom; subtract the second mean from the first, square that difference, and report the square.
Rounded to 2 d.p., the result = 0.66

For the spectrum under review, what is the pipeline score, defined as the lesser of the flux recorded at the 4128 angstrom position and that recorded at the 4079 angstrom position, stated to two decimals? 11.62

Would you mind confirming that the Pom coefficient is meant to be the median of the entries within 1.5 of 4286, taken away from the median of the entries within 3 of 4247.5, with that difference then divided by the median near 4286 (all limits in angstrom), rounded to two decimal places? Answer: 0.05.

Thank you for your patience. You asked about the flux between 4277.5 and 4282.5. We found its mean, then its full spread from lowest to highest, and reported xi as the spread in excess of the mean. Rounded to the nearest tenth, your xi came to -12.0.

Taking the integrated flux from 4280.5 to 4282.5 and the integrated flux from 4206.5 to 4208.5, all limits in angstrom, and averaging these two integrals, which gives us 24.6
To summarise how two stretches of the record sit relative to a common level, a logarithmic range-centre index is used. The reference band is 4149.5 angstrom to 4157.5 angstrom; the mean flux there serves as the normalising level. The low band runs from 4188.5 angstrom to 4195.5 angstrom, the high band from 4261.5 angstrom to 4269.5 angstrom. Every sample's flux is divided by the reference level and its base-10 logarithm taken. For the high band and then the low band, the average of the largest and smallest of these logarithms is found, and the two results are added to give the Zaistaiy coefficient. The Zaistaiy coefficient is -0.042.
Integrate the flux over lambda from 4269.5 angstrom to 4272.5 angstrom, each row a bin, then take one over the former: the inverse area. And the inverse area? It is 0.0302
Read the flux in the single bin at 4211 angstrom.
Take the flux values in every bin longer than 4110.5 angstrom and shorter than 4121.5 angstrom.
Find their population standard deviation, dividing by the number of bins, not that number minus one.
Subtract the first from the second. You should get -12.8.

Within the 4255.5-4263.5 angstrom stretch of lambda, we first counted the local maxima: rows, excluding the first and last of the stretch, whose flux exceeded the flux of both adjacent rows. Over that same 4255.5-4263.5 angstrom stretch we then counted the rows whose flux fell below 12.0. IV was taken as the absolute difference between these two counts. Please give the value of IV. 2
